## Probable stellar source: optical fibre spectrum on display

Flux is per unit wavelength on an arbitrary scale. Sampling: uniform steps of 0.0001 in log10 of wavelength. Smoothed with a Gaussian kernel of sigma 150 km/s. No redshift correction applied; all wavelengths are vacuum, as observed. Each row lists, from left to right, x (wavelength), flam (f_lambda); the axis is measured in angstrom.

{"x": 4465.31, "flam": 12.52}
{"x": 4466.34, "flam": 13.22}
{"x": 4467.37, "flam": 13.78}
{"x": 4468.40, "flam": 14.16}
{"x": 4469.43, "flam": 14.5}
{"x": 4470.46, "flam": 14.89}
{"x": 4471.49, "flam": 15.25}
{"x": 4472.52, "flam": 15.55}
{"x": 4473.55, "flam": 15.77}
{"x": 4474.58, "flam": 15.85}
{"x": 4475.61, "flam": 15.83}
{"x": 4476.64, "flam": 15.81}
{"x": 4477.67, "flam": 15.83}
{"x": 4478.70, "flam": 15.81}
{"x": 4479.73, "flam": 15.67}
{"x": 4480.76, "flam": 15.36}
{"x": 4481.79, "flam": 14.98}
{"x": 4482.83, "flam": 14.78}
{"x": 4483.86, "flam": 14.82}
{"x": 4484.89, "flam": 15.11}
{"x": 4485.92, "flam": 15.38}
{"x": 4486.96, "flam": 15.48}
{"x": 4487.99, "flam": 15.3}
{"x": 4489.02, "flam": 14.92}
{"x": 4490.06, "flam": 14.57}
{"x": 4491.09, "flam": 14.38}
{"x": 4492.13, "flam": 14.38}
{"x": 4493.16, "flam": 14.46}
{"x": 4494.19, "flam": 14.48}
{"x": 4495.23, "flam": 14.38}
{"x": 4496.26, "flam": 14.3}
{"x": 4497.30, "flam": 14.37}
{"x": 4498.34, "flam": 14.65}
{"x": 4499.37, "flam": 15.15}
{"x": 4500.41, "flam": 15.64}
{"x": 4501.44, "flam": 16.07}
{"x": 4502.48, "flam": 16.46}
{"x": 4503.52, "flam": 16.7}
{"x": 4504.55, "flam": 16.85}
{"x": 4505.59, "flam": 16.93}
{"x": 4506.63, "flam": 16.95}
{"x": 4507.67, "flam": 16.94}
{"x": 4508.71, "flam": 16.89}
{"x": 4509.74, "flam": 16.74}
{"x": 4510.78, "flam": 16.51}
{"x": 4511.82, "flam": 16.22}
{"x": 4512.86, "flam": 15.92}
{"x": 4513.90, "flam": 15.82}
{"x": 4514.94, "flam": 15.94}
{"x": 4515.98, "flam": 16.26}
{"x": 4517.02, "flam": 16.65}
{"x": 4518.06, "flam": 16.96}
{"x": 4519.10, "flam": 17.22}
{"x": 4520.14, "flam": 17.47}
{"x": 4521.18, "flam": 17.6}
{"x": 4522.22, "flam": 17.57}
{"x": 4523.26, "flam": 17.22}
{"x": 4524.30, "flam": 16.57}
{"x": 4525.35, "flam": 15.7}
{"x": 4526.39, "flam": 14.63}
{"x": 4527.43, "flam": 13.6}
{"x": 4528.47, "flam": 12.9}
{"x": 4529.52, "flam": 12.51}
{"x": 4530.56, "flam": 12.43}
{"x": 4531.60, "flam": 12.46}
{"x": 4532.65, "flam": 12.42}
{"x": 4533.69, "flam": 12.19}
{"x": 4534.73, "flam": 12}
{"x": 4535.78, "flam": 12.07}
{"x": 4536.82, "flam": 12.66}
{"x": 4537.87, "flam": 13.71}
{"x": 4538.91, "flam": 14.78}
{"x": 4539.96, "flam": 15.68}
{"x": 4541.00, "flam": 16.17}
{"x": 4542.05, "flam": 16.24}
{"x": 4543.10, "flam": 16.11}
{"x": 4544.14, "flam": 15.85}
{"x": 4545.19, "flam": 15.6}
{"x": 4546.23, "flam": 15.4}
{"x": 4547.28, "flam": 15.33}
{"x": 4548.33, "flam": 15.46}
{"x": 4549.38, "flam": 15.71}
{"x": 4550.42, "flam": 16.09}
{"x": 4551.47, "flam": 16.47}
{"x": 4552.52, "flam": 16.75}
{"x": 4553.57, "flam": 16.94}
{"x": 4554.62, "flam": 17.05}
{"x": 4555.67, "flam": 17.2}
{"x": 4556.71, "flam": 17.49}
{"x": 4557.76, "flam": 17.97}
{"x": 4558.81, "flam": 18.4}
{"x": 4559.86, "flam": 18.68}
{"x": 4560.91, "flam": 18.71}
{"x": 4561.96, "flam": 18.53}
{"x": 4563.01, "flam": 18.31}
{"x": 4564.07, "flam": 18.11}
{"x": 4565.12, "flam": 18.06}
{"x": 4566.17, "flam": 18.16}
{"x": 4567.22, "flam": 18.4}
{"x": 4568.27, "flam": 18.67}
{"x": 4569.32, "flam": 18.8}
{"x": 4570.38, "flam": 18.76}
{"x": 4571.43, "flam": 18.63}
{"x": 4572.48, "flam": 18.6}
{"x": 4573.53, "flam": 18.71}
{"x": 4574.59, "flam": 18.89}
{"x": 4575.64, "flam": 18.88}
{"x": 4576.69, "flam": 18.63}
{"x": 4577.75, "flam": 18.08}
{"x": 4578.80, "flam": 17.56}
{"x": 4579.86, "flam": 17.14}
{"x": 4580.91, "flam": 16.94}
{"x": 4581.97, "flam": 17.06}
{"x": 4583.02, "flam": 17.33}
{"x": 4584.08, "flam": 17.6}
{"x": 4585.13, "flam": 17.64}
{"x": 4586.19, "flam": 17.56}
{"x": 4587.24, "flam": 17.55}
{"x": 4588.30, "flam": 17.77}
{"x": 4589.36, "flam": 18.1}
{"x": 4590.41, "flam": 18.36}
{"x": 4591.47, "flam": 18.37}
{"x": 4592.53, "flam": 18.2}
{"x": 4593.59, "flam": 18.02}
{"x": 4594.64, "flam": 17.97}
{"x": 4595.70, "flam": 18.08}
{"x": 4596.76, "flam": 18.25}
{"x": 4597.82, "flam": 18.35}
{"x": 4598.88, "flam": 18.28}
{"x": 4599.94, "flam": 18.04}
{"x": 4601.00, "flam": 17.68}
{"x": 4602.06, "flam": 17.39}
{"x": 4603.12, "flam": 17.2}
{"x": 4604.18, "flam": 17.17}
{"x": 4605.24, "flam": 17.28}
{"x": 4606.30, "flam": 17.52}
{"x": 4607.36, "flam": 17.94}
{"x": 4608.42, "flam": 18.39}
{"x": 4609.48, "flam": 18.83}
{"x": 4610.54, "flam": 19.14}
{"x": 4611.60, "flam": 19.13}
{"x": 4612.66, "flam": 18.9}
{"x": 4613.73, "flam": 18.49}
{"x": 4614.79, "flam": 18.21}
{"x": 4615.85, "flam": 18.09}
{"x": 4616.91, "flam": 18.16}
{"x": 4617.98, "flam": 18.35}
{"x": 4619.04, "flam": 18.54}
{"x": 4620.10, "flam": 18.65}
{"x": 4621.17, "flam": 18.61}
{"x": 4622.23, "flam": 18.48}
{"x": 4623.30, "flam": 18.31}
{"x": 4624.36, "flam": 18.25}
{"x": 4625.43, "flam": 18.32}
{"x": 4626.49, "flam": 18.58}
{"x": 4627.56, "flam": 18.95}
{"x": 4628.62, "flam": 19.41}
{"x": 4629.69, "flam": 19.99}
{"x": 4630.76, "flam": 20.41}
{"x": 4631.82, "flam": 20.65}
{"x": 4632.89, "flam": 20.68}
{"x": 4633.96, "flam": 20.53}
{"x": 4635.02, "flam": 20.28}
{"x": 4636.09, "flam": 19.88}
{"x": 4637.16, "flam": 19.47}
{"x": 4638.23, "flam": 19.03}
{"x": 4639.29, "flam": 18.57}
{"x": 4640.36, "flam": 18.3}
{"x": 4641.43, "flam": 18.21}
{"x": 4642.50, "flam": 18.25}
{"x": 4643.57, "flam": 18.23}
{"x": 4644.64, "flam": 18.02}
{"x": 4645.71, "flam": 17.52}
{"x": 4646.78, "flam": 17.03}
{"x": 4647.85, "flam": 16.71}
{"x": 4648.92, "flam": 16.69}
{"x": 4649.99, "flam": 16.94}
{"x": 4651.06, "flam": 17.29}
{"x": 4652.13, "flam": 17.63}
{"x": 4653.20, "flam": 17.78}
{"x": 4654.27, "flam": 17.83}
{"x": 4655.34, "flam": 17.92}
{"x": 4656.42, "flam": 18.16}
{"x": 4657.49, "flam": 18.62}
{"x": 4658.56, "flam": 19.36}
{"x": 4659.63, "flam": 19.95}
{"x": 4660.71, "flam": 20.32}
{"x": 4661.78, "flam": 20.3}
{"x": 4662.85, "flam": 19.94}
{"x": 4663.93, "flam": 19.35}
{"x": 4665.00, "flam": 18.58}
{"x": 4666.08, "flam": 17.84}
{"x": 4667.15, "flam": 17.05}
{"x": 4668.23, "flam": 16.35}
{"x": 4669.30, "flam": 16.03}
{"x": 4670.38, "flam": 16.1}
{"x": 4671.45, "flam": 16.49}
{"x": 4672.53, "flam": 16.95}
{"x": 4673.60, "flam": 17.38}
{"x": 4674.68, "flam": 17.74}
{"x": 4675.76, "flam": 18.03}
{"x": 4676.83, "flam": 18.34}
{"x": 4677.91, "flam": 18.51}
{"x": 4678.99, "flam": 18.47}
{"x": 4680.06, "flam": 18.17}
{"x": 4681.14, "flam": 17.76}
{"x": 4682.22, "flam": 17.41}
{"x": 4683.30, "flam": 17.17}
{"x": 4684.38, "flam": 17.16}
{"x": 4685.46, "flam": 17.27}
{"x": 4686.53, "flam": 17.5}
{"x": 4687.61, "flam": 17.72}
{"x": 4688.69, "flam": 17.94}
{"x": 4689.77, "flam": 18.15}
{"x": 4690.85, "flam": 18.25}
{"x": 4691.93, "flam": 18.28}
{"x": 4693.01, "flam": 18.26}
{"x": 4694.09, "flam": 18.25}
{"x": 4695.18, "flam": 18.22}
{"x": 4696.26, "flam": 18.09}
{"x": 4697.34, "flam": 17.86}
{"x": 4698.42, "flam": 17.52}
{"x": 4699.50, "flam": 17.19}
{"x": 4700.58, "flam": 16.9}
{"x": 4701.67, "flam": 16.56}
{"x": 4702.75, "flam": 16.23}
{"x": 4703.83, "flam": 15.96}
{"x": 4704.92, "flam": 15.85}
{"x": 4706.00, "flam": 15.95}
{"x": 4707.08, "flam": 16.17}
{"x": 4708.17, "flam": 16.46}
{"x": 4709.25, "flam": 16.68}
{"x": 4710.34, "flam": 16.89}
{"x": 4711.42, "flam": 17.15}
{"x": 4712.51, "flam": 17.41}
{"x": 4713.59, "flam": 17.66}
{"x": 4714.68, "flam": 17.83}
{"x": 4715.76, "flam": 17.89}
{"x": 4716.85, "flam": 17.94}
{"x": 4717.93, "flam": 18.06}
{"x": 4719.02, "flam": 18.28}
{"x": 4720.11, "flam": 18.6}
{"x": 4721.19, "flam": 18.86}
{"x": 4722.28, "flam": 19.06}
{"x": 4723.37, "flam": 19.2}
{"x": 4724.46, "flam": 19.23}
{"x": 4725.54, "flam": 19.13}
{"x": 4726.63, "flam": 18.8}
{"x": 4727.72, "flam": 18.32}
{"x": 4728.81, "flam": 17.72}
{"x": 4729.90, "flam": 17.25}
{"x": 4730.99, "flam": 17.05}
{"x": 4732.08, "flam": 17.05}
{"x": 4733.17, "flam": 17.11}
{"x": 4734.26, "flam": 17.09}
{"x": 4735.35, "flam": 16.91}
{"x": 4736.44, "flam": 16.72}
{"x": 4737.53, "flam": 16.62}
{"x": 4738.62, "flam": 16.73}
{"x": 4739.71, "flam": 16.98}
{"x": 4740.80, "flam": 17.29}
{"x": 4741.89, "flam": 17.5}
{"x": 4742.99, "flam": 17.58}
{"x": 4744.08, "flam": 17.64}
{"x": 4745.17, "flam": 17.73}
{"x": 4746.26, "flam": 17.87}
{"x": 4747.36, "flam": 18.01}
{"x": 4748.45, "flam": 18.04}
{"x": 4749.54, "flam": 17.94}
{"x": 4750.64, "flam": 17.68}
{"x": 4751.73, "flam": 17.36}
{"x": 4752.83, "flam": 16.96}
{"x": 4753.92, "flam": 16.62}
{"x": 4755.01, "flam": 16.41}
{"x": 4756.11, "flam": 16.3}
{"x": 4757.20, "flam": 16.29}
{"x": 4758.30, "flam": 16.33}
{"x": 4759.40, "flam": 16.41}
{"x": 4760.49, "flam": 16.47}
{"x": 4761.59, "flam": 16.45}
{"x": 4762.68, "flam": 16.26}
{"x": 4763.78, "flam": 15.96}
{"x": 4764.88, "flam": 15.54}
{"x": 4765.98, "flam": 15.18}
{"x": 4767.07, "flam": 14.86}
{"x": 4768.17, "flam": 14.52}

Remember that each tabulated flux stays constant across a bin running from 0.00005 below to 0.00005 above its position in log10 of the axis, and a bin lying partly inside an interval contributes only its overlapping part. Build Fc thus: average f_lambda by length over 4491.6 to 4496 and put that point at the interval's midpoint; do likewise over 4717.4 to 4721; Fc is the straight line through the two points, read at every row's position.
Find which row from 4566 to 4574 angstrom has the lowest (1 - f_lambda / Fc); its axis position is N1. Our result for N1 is 4569.32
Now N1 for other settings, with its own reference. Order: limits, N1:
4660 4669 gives 4660.71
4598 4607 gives 4598.88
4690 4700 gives 4691.93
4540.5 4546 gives 4542.05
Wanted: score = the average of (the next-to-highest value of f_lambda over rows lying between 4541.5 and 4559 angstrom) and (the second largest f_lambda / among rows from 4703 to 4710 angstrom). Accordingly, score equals 17.2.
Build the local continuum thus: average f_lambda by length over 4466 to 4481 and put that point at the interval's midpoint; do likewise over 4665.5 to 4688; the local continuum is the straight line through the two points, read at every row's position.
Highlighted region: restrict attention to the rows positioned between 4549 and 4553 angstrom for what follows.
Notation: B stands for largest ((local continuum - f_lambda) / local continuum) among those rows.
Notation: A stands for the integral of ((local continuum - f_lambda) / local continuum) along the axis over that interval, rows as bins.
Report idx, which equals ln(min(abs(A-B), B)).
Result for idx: -4.0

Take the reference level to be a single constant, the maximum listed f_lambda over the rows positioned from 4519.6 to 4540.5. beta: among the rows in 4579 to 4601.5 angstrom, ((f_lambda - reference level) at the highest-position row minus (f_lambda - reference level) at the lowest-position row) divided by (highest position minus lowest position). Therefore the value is 0.03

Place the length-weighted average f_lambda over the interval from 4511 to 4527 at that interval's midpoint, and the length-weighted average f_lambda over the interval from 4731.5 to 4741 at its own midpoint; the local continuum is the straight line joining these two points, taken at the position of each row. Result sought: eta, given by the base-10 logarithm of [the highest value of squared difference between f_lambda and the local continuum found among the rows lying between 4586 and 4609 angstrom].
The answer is 0.47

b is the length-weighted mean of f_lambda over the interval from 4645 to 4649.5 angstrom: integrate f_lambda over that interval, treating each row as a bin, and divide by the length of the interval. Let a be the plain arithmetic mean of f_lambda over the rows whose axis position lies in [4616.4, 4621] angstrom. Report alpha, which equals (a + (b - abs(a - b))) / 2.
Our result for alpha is 17.0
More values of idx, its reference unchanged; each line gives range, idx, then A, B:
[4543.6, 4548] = -3.2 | 0.12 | 0.04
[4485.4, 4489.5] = -4.3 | 0.01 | 0.03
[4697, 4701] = -3.8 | 0.07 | 0.04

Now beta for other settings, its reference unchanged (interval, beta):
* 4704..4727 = 0.14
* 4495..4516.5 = 0.09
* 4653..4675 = 0.00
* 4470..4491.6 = -0.02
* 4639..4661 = 0.08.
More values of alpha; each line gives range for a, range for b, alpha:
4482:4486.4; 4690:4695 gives 15.0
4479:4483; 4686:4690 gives 15.2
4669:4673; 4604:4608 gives 16.4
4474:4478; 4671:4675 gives 15.8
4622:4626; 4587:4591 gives 18.0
